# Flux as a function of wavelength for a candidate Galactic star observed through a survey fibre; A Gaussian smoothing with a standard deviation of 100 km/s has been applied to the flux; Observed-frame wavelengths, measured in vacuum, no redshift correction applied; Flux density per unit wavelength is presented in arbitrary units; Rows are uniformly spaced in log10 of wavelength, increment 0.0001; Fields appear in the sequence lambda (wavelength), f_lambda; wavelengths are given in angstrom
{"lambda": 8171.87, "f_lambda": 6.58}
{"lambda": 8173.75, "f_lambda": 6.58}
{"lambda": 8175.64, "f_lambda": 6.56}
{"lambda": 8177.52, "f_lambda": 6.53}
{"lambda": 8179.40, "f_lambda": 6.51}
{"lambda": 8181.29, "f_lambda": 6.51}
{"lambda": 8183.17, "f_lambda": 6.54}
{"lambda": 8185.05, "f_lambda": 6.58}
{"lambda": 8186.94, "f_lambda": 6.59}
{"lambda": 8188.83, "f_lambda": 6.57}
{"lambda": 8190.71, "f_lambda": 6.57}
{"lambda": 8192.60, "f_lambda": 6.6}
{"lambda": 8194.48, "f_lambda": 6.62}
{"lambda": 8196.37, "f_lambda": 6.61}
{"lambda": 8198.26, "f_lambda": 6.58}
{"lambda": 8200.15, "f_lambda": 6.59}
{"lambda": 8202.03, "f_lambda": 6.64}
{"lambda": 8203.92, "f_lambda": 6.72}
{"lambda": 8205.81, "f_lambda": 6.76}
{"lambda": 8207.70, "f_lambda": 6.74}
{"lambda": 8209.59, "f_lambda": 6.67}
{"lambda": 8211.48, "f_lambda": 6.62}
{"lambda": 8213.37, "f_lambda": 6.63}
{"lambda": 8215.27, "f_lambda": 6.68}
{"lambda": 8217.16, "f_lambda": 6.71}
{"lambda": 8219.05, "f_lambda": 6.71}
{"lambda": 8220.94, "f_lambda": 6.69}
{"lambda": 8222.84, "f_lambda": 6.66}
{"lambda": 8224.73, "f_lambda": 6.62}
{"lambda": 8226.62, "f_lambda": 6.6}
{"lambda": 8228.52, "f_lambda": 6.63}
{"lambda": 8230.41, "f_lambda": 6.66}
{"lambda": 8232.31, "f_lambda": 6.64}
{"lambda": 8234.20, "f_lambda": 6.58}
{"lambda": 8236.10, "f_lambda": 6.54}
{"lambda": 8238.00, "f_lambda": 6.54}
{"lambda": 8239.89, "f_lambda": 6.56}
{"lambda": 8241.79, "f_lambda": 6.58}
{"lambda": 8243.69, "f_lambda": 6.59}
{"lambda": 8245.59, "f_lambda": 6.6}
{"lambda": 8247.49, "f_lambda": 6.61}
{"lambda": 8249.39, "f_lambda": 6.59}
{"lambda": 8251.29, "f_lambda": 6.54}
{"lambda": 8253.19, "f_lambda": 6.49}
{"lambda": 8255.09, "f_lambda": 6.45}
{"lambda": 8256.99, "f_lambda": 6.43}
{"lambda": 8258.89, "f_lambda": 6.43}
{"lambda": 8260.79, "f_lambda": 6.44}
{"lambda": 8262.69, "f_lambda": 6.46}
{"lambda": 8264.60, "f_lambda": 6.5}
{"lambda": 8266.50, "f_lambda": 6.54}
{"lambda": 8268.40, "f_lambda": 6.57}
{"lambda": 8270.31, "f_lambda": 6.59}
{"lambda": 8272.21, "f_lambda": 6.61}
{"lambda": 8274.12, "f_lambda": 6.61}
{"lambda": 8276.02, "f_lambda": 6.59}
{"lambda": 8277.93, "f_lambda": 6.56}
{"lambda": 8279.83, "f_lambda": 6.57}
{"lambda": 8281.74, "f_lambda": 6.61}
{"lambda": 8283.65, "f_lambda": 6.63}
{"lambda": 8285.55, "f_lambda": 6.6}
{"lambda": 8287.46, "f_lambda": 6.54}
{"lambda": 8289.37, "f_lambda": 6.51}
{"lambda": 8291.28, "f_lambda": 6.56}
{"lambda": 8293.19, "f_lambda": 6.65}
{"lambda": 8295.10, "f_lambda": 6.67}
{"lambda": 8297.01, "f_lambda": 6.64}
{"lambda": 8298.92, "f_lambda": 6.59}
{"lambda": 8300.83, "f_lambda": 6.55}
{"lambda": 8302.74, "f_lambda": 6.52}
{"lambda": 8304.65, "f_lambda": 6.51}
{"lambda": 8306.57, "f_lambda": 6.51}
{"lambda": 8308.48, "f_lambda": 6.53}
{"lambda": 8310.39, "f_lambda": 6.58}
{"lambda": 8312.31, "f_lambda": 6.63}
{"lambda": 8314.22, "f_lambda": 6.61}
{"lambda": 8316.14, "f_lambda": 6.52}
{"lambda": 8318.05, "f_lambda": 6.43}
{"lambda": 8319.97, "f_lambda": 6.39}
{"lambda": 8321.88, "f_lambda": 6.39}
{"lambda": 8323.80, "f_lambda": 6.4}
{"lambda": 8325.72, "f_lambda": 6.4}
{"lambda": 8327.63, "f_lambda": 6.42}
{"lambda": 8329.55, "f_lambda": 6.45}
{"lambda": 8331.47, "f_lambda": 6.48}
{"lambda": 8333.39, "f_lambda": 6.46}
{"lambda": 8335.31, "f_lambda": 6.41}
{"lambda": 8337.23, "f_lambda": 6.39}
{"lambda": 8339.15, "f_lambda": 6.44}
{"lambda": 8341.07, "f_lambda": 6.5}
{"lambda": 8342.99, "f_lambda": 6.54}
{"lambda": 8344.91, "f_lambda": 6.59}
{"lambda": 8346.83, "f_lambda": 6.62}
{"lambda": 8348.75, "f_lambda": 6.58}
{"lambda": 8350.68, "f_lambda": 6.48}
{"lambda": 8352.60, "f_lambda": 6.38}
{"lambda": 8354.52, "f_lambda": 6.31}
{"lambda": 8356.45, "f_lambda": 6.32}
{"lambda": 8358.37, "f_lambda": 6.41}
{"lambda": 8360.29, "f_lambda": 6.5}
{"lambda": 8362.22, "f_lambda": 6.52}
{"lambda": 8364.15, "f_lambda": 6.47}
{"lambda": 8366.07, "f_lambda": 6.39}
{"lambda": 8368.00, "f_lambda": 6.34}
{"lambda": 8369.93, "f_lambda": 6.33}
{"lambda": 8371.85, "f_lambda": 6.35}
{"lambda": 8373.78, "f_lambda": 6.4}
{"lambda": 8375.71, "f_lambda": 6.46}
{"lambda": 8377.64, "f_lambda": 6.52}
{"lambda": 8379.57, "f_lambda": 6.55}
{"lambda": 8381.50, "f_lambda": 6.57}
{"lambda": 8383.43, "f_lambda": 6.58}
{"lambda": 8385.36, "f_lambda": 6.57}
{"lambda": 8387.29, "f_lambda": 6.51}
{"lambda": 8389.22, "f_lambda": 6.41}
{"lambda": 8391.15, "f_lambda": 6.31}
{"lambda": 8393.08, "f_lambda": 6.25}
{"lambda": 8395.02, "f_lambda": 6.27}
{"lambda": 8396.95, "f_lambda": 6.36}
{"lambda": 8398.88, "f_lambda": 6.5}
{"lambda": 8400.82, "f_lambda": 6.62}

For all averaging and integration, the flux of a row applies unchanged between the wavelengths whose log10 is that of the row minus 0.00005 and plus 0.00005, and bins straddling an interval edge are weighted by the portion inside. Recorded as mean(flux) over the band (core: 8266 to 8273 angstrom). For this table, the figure 6.58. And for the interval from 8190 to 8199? 6.60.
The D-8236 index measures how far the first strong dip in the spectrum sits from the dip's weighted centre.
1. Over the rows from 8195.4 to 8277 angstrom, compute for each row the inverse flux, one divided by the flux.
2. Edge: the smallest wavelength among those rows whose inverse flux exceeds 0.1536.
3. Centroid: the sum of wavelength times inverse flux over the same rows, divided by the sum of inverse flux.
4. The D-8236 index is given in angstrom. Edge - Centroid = 16.9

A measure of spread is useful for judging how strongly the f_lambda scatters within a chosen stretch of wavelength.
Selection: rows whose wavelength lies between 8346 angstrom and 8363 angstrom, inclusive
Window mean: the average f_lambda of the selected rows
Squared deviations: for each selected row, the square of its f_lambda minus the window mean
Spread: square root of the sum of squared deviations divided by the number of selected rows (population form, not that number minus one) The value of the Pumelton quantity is 0.10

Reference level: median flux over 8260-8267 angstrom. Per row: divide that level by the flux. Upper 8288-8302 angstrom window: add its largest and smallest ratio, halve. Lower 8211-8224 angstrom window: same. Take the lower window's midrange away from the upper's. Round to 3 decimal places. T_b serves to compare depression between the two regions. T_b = 0.011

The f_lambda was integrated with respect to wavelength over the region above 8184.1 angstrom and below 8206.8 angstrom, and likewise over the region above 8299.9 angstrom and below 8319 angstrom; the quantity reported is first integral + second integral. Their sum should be 275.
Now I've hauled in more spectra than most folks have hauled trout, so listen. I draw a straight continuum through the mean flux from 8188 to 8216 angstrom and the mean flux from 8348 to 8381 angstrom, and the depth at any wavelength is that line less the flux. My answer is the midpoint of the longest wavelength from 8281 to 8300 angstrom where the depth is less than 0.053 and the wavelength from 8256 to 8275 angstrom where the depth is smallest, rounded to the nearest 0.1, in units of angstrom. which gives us 8286.5 angstrom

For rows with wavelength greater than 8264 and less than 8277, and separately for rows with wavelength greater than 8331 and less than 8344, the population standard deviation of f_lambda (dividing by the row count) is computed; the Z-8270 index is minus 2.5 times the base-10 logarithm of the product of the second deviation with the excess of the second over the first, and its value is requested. 8.21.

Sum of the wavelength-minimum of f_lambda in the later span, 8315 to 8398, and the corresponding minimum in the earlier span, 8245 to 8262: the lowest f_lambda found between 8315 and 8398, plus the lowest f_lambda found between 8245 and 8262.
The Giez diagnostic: 12.7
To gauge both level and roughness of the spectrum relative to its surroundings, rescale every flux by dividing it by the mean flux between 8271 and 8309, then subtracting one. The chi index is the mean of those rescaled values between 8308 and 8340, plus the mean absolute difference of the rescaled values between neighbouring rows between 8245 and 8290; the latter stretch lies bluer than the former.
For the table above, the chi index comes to -0.013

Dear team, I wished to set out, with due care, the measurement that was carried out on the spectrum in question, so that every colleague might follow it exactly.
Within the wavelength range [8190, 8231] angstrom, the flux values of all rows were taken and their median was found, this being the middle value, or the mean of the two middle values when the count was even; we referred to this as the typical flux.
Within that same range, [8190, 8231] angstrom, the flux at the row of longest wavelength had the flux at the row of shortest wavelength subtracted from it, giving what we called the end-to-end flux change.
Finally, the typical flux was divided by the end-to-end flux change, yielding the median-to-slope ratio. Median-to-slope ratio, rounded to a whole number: 74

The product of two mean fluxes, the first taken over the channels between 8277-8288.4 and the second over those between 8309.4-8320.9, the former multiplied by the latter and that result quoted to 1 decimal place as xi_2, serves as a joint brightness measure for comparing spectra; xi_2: 43.0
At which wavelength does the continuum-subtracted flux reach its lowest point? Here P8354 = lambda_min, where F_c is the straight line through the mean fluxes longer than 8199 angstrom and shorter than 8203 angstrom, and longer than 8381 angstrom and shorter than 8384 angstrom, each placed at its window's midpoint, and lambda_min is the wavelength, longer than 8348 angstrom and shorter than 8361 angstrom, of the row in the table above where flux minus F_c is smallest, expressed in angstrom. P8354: 8354.52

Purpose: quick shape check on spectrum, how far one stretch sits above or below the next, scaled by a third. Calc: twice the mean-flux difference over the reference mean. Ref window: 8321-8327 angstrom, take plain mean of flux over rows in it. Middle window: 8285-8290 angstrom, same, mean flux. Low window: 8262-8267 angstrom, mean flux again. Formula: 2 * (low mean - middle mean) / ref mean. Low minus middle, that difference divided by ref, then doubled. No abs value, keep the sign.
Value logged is -0.016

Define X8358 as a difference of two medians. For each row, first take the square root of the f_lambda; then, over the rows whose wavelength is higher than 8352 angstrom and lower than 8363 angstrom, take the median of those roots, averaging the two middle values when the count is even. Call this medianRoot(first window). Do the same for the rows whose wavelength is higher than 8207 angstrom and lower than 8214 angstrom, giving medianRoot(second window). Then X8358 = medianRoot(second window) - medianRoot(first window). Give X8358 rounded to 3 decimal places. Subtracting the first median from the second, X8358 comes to 0.050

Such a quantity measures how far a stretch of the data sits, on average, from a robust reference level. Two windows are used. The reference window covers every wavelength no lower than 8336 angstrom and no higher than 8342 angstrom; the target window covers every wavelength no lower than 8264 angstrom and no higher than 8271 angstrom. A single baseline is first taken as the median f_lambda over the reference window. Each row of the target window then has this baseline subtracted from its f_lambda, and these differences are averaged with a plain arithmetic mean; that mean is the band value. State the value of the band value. 0.11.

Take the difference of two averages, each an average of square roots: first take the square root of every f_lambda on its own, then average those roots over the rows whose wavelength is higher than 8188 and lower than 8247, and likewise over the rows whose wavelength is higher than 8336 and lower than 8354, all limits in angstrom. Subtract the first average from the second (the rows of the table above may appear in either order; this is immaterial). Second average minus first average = -0.025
